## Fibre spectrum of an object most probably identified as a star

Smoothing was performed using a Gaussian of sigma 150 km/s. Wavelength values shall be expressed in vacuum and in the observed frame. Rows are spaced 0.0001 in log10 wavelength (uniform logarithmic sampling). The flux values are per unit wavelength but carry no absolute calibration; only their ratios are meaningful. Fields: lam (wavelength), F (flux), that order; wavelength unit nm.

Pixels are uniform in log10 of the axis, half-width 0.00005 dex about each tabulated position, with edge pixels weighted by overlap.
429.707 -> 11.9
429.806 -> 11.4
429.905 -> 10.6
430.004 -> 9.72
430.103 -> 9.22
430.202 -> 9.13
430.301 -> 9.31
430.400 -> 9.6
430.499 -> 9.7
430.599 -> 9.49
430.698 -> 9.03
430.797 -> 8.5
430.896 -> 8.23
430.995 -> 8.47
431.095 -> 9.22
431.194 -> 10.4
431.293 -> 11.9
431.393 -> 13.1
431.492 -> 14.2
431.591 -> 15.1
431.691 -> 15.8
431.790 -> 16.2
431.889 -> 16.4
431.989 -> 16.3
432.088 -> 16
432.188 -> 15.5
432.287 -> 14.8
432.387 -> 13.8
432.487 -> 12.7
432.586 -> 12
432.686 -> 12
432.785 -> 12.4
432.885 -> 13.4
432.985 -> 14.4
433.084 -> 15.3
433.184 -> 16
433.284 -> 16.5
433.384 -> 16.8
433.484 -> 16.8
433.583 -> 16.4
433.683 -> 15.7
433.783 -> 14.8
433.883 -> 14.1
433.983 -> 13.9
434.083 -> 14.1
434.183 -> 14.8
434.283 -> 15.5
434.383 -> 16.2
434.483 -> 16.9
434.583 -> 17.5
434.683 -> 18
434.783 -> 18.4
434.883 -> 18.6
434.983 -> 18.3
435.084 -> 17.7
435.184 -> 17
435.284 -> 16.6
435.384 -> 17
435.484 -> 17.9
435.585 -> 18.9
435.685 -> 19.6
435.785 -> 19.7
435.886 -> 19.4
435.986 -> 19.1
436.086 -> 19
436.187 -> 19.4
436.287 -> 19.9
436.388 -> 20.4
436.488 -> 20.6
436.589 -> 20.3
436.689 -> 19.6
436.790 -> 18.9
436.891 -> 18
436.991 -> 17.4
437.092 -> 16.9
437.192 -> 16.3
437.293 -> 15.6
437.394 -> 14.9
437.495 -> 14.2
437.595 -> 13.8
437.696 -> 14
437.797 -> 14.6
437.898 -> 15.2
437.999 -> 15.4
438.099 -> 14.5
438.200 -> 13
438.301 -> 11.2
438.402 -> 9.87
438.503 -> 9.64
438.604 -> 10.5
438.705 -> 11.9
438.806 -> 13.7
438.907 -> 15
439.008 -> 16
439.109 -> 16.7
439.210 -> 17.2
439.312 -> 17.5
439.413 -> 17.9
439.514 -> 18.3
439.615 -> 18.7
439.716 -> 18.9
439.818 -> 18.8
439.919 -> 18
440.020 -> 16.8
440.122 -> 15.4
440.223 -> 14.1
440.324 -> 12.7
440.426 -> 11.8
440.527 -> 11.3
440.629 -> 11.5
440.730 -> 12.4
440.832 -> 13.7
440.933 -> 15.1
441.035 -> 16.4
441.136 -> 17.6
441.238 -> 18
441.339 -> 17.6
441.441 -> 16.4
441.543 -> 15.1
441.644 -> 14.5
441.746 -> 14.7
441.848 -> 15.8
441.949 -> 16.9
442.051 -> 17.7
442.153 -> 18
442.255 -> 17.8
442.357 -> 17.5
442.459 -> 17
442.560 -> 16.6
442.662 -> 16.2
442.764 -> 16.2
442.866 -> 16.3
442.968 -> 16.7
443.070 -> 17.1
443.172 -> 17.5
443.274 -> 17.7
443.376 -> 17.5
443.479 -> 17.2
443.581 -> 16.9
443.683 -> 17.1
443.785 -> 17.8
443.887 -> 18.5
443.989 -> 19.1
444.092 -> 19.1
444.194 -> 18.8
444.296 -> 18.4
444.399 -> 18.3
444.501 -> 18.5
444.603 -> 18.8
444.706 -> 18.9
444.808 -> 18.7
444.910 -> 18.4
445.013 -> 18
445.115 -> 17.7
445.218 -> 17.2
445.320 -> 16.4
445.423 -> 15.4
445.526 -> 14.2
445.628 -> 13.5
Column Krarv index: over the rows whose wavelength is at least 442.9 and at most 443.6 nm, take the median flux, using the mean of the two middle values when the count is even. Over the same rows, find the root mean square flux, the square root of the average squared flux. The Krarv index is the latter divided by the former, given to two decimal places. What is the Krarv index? 1.00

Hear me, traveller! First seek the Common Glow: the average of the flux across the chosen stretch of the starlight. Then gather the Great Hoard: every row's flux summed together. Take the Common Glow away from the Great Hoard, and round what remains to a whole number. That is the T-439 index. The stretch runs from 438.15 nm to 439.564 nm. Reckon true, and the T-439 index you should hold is 184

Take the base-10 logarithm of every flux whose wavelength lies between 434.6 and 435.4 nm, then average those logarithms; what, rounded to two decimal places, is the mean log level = 1.25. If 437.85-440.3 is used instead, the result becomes 1.17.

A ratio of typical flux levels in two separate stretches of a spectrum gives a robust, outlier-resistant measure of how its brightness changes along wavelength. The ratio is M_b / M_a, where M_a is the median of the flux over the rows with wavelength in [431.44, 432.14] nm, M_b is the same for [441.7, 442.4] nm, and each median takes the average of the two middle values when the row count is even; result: 1.1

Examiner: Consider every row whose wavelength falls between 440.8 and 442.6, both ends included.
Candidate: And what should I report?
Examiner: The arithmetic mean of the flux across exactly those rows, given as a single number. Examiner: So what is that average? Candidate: 16.5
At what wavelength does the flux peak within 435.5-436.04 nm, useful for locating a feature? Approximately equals 435.785 nm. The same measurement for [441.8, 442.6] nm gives 442.153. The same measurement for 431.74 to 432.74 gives 431.889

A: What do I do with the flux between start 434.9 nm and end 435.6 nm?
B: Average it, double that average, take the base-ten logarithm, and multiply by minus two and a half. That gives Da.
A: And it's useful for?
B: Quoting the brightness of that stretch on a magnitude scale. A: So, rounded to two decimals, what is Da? -3.87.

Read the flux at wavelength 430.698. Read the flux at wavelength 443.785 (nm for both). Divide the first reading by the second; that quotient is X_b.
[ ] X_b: 0.5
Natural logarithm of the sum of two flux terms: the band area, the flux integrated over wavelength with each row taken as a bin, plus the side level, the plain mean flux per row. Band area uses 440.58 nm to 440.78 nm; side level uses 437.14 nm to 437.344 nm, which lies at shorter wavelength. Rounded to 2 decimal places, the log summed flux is 2.91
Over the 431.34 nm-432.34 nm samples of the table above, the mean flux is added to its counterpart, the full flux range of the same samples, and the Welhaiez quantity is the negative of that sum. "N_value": -18.6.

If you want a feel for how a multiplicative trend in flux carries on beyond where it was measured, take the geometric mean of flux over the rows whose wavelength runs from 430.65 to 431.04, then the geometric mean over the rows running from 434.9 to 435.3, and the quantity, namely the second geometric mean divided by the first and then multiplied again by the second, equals 35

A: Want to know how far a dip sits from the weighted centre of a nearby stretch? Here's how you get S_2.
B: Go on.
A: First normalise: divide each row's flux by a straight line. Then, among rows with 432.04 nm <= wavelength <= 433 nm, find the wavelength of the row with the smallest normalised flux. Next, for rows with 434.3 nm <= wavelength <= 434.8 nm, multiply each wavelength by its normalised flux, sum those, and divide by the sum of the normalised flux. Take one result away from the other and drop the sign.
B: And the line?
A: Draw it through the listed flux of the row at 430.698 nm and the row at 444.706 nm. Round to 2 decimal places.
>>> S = 1.90 nm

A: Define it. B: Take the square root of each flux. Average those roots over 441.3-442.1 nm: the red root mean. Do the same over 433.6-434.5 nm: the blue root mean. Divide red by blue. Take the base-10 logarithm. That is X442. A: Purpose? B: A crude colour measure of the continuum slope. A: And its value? 0.01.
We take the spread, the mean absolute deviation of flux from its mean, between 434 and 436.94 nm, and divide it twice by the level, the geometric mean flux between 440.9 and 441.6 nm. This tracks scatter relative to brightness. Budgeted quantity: 0.0048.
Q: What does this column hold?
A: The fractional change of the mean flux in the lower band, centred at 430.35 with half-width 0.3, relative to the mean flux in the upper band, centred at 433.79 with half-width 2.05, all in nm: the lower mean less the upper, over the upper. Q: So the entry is -0.4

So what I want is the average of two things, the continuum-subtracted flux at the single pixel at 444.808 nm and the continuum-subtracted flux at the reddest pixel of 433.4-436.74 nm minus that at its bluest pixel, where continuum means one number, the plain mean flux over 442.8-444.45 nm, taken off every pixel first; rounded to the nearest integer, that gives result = 2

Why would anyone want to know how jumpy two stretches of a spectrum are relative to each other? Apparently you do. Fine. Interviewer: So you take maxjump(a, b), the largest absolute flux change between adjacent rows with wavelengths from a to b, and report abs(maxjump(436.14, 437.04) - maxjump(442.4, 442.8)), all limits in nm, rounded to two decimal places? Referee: 0.50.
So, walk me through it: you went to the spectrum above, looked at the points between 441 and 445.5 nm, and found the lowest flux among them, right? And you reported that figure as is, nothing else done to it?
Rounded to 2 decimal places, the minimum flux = 14.50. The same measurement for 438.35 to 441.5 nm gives 9.64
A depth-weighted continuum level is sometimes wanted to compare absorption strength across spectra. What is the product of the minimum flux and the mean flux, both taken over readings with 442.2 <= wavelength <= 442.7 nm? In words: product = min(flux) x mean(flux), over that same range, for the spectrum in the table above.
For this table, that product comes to 276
